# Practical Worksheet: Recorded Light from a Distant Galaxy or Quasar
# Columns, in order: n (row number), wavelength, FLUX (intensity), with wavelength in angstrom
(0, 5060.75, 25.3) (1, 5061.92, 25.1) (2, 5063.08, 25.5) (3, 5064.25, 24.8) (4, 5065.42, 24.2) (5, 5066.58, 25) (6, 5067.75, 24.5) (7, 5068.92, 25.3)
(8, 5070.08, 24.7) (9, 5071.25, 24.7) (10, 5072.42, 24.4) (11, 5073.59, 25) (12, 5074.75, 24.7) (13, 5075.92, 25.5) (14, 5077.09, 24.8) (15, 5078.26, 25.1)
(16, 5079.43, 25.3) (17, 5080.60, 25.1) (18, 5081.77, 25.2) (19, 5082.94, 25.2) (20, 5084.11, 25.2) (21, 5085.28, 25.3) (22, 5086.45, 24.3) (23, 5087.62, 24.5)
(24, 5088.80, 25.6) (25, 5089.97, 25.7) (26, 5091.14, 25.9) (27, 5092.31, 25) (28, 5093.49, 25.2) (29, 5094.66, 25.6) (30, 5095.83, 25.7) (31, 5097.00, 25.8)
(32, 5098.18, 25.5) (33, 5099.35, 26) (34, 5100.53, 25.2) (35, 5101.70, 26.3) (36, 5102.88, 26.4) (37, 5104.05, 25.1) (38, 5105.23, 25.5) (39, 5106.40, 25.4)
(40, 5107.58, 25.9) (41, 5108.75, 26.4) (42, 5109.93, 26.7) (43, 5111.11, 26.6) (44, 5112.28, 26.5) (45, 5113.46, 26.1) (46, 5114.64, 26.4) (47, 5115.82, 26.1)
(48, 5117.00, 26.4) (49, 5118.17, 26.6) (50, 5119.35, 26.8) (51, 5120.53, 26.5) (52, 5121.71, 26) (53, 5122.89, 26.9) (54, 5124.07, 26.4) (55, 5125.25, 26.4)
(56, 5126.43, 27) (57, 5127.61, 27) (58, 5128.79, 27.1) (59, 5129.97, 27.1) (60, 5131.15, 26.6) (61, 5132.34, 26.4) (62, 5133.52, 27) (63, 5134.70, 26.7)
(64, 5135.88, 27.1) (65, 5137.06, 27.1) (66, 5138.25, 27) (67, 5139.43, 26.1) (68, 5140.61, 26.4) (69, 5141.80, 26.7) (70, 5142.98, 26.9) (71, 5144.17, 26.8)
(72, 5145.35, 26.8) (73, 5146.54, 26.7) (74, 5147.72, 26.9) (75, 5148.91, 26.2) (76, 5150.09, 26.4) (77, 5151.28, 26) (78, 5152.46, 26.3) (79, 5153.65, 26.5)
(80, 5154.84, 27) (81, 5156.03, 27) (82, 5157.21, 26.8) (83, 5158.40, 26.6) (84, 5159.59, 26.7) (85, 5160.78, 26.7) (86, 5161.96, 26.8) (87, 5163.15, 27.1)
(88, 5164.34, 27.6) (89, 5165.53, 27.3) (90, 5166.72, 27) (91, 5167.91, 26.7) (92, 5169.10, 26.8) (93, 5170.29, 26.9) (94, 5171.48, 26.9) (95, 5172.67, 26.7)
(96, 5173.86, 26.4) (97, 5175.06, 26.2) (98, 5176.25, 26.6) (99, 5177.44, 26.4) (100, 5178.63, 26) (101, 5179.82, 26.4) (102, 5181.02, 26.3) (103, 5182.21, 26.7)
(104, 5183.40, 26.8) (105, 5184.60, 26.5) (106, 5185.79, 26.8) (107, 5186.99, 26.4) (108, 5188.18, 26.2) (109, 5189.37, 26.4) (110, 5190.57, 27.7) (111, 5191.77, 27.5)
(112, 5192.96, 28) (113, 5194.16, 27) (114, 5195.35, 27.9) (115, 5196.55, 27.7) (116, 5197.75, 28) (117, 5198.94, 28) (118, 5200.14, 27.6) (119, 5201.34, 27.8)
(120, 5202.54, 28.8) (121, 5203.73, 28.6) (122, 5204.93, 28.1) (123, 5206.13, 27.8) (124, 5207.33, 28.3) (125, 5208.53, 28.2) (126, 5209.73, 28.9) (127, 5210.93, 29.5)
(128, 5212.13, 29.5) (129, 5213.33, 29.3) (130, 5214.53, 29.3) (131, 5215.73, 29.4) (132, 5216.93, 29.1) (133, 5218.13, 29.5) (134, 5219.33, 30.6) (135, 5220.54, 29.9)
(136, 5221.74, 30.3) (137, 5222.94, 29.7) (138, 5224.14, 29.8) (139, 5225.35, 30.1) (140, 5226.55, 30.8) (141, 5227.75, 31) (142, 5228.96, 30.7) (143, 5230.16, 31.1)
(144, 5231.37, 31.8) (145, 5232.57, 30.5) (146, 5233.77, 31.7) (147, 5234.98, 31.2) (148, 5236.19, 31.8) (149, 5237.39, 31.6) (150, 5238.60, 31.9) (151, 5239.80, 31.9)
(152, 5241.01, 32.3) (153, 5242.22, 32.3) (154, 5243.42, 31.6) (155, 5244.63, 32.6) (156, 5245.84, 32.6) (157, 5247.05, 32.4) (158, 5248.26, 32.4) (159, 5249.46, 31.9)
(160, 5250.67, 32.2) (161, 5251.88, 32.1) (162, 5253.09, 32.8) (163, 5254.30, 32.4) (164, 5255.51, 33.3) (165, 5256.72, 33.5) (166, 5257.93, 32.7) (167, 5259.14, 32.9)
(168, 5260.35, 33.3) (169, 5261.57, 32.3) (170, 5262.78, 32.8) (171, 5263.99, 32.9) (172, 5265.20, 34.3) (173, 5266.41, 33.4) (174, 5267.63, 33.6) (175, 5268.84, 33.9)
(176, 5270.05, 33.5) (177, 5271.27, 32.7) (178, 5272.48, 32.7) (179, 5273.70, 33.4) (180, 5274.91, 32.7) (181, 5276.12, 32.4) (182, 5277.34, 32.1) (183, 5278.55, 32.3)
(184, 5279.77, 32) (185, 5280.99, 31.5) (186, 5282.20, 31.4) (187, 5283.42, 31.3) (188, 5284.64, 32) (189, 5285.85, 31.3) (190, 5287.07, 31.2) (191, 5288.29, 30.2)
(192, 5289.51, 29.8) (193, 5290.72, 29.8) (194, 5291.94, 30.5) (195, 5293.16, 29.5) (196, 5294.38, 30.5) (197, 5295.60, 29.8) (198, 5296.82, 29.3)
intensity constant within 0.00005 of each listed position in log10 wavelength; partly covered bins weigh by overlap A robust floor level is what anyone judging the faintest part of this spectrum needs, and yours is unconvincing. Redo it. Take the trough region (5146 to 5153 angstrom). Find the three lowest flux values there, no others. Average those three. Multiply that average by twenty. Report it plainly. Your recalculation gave 523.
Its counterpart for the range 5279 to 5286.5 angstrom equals 627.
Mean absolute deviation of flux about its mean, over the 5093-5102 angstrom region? 0.29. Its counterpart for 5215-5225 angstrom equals 0.36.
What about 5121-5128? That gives 0.35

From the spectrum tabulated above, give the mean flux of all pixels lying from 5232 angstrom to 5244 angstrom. 31.7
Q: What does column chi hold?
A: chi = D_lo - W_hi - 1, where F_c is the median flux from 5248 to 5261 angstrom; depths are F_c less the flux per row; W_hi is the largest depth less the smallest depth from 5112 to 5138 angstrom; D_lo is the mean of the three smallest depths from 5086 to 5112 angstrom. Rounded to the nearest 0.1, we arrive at 4.0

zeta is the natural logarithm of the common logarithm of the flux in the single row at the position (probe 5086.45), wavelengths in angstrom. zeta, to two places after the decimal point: 0.33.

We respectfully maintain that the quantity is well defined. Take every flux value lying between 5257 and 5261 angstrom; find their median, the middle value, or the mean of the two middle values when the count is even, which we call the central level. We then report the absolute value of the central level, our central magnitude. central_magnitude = 32.9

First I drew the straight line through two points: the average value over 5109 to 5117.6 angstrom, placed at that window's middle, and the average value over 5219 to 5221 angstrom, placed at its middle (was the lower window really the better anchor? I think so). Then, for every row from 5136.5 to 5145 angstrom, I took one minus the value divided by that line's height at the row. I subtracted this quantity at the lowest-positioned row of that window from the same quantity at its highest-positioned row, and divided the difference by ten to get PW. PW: 0.0020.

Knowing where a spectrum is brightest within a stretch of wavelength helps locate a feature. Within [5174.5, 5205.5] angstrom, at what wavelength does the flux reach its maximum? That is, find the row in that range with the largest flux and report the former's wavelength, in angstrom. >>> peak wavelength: 5202.54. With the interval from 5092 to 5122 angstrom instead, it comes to 5119.35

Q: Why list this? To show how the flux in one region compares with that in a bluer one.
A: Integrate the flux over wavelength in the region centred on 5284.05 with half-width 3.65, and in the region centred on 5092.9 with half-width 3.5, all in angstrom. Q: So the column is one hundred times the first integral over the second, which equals 128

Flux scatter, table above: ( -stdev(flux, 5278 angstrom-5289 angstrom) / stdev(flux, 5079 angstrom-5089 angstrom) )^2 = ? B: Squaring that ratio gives 2.2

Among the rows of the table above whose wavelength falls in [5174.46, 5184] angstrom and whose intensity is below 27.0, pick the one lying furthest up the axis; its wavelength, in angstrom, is 5183.40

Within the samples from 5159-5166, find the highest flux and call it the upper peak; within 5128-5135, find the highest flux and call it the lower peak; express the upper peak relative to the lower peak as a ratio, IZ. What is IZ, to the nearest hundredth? 1.02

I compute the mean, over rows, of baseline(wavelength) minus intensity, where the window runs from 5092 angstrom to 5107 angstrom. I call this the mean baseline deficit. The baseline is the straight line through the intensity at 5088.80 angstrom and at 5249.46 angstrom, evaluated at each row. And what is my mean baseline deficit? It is 0.42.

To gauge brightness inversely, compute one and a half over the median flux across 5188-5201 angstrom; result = 0.054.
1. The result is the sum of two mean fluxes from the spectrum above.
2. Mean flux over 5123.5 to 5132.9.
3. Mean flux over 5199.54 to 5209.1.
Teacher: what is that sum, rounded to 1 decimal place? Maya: 54.9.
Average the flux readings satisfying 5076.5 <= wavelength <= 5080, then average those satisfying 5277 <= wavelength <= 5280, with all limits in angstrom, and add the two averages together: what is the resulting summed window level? 57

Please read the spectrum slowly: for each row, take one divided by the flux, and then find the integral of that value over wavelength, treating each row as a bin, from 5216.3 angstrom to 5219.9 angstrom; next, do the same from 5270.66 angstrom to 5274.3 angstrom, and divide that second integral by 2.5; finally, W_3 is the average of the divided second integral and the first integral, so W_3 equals 0.083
